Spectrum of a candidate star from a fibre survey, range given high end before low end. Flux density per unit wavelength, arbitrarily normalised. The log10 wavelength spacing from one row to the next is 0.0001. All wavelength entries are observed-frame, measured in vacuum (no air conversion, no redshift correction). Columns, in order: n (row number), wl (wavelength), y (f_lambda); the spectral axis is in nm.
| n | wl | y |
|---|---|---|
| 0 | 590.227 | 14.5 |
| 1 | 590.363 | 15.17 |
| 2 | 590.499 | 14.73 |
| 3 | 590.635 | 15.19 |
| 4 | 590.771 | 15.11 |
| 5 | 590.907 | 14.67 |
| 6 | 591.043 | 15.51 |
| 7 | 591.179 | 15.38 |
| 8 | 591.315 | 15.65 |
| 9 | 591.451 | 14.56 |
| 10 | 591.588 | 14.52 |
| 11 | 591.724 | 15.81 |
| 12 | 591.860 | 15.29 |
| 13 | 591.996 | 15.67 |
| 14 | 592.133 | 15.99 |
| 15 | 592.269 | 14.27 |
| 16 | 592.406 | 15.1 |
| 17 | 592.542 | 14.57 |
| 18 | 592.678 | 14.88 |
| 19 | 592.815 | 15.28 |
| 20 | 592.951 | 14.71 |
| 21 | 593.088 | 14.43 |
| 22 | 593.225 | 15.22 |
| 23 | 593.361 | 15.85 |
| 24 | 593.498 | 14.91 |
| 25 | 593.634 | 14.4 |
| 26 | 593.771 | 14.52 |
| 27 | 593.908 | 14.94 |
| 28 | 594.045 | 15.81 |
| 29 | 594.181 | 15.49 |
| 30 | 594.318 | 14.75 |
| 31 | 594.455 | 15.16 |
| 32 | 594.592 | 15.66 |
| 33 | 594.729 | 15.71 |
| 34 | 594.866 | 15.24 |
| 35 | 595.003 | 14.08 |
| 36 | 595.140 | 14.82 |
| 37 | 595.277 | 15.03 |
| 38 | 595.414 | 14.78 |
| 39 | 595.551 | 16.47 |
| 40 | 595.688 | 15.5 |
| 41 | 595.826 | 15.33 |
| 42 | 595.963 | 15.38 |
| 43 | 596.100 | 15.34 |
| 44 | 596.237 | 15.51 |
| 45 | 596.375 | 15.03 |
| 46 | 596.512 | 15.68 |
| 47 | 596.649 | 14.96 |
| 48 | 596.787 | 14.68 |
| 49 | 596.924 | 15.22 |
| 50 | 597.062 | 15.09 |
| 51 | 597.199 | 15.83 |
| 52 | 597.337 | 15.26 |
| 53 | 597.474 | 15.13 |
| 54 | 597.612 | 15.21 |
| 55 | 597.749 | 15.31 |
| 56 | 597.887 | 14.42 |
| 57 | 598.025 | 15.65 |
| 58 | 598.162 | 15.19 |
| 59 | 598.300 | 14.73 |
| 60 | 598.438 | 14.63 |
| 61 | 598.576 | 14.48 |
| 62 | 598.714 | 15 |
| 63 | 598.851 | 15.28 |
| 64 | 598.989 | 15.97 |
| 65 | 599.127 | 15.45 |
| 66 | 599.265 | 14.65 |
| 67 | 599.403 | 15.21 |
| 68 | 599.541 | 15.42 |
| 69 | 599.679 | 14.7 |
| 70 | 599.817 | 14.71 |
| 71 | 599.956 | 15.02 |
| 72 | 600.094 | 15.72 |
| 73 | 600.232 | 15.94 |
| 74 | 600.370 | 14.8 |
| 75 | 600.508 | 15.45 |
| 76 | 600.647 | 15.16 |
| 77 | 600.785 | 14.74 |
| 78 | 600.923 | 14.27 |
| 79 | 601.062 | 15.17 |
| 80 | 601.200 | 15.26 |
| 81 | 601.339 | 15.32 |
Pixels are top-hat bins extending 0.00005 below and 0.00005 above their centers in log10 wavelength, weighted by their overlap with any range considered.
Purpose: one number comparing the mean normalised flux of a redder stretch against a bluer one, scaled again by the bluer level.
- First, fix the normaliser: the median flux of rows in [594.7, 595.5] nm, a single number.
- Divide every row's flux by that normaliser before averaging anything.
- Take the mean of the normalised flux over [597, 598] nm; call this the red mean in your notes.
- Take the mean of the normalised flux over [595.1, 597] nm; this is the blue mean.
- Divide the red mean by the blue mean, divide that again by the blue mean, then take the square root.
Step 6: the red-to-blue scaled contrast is 0.986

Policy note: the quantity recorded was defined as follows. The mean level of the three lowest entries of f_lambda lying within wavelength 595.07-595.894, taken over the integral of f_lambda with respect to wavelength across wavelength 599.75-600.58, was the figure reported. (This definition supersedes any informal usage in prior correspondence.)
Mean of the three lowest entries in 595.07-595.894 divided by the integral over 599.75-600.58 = 1.17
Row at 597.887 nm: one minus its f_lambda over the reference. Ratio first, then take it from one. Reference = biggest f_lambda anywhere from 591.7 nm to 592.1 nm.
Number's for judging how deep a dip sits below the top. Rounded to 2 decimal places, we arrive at 0.09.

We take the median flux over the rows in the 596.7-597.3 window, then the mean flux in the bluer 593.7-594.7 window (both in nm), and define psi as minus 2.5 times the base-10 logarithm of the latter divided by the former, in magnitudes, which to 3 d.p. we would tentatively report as -0.003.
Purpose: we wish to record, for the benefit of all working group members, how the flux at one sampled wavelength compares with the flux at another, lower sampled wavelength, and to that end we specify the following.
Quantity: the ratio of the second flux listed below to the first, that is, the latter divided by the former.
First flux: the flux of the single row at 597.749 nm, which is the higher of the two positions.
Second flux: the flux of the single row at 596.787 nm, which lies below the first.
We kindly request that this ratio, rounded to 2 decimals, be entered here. 0.96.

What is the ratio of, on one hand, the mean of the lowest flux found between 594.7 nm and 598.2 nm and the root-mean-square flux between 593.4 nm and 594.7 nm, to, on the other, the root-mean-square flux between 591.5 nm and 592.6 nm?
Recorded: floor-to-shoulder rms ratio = 0.961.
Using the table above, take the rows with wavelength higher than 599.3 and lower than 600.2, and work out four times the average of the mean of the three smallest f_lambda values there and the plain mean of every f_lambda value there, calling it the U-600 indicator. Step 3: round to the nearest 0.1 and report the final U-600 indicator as 59.9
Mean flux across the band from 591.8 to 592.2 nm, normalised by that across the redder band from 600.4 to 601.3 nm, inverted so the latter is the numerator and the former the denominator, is 0.96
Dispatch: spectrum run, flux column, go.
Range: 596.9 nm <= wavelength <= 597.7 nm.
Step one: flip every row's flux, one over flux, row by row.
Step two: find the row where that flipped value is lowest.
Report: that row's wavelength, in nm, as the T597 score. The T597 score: 597.199 nm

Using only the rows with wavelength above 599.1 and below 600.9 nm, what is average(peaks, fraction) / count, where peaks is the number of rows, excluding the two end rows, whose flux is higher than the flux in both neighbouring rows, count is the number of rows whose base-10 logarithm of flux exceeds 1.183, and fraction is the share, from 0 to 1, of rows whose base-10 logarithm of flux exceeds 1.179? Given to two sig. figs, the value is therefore 0.35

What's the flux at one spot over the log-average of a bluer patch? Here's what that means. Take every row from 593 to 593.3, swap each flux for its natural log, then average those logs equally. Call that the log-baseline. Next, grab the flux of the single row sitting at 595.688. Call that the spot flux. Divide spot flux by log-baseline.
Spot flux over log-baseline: 5.75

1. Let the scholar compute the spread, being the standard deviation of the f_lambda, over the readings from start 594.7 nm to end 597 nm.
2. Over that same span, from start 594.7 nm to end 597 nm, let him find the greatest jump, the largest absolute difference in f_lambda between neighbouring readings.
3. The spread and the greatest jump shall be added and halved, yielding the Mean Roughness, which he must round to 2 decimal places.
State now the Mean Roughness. 1.10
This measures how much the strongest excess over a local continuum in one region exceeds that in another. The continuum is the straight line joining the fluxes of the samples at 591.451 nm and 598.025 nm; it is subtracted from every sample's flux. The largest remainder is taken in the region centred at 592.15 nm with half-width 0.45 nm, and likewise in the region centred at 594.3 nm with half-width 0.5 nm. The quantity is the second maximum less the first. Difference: -0.50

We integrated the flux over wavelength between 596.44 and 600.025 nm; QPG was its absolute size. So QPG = 54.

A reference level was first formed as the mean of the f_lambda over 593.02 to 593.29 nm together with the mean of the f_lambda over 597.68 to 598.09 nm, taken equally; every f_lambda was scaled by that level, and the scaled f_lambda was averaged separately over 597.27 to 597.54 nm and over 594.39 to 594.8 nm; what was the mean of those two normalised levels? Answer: 1.03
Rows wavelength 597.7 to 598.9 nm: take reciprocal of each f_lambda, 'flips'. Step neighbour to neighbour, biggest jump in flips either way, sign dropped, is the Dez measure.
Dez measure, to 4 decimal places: 0.0055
